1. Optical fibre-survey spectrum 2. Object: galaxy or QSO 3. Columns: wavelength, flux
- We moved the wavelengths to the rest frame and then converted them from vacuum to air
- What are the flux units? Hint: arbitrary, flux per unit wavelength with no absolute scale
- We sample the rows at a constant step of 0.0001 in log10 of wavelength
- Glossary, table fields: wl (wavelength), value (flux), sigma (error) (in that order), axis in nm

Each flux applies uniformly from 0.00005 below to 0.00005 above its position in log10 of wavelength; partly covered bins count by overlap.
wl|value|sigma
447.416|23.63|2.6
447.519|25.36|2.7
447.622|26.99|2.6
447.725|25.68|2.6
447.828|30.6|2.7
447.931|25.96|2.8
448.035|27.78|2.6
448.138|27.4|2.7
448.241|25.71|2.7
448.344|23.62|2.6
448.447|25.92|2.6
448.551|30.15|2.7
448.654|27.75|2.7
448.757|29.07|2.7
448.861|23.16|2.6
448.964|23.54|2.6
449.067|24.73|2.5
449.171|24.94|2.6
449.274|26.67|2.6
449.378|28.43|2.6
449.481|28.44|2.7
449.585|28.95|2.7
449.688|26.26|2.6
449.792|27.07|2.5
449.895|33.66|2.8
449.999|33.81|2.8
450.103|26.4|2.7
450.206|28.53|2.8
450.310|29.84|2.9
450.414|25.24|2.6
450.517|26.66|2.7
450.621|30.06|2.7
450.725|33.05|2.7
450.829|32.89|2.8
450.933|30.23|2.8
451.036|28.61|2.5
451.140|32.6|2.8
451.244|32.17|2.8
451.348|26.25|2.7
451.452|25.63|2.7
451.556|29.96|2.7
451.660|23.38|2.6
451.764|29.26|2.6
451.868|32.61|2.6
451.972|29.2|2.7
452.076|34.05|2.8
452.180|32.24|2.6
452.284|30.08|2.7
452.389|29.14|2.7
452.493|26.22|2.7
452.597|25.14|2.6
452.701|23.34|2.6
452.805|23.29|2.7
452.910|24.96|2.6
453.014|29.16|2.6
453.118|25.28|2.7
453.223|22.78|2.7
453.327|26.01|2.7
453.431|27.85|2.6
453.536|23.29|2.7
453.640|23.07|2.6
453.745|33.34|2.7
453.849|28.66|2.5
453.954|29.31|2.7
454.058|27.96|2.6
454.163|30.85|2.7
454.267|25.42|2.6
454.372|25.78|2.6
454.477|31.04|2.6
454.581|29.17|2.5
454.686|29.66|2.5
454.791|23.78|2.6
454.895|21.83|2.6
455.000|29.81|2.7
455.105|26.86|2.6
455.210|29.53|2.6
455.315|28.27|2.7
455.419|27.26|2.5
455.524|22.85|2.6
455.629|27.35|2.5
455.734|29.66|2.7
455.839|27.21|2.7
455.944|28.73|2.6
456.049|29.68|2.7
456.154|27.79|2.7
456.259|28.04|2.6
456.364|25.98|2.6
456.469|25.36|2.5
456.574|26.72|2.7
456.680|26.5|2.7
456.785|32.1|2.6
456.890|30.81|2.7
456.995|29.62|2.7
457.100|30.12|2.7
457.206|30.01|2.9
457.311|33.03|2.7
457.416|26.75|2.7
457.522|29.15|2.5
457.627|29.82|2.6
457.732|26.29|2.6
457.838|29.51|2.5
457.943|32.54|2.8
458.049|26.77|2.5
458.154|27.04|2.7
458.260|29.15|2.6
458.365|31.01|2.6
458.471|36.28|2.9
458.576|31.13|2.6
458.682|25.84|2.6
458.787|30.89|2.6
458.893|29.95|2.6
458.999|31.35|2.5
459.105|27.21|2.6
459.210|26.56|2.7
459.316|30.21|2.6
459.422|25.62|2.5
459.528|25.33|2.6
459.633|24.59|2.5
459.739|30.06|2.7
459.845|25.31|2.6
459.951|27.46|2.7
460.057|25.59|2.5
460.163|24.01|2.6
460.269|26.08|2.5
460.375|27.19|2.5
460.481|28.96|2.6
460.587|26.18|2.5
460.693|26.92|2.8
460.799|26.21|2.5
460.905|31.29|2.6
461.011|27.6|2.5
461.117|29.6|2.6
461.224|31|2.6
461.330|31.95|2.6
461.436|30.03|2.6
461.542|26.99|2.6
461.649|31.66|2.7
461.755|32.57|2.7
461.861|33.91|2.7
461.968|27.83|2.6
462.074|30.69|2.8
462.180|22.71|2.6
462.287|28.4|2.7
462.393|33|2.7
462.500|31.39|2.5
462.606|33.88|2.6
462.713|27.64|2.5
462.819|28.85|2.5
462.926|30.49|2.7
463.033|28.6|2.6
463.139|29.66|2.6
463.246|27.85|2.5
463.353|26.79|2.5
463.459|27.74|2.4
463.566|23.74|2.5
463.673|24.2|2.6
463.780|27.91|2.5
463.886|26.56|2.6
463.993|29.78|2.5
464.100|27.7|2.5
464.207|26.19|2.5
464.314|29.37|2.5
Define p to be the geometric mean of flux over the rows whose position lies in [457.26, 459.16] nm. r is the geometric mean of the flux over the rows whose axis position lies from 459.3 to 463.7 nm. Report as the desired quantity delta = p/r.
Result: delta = 1.05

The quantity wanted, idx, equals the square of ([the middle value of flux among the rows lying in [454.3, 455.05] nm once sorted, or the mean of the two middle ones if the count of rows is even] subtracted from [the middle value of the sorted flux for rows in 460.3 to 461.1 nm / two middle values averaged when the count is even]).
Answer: 4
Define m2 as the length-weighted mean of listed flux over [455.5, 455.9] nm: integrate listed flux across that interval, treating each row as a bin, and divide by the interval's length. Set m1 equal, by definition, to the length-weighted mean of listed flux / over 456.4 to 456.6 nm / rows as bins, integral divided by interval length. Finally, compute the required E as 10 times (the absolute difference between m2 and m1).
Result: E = 11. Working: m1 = 26.0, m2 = 27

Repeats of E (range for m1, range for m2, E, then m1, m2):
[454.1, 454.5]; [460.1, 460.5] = 17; 28.0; 26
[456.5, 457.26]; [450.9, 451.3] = 16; 29.3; 31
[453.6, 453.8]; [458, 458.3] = 9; 28.5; 28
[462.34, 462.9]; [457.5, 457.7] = 16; 30.9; 29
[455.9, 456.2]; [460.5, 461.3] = 2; 28.8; 29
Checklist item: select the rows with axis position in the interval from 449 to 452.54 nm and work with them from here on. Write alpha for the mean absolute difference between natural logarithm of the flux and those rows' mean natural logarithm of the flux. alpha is 0.084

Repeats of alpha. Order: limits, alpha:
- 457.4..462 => 0.081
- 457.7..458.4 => 0.066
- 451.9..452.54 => 0.065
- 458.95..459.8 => 0.078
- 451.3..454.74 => 0.100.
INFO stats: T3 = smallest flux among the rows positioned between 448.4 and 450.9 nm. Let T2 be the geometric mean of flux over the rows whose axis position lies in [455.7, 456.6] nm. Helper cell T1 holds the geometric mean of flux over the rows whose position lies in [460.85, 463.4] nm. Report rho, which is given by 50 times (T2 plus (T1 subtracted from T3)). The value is 1058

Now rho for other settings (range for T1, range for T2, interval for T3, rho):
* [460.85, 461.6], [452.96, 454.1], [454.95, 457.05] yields 996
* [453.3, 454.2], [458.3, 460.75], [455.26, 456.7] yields 1153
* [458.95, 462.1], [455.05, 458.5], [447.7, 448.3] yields 1304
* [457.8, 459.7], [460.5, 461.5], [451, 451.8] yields 1174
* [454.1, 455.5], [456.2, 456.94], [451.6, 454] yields 1156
